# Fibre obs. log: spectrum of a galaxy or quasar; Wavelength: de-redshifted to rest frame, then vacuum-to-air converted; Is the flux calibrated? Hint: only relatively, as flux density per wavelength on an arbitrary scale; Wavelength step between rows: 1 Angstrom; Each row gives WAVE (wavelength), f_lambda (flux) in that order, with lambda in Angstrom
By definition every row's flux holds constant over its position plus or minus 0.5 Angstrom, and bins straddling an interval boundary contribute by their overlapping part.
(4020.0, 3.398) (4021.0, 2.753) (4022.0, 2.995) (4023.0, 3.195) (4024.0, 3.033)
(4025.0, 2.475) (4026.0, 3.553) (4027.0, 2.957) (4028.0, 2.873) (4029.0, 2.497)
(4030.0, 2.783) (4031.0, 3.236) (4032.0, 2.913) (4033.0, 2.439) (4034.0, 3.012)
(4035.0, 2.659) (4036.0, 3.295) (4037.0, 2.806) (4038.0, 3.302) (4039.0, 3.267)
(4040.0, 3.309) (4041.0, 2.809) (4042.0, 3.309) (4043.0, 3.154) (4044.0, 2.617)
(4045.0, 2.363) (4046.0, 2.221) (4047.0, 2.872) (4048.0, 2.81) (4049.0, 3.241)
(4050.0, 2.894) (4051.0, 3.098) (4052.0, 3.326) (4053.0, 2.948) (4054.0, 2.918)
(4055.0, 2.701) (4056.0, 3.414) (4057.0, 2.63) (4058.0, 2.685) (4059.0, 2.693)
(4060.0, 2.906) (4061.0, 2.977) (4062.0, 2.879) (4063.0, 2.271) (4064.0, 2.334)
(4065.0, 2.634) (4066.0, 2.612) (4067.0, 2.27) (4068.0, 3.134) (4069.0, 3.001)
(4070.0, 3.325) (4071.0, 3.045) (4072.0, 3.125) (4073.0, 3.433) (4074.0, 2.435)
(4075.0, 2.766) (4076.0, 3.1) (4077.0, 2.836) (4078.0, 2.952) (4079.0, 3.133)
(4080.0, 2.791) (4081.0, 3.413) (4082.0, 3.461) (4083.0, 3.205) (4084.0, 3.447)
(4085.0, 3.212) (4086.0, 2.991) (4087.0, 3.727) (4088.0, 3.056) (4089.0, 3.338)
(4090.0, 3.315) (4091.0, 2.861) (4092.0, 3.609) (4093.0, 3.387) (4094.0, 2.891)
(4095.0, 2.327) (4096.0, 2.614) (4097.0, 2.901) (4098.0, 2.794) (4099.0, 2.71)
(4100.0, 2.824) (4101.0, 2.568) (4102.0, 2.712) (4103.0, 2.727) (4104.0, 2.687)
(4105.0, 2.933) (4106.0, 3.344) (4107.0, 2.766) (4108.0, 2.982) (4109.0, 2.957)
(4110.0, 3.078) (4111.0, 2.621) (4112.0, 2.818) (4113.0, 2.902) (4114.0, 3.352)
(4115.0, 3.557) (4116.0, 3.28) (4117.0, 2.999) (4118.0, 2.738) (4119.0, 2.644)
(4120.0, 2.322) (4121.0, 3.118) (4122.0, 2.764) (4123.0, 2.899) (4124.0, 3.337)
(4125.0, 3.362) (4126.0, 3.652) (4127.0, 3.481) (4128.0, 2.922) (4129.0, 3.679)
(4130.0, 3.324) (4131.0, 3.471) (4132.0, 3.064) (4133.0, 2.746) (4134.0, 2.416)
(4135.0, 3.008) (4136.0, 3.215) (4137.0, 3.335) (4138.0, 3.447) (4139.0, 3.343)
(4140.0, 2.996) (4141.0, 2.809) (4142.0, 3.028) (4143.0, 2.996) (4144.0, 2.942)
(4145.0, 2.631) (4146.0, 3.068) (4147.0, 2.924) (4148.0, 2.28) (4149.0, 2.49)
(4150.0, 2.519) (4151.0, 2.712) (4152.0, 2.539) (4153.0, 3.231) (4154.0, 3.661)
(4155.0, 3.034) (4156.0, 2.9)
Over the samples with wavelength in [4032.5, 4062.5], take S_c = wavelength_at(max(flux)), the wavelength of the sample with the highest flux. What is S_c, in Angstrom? 4056.0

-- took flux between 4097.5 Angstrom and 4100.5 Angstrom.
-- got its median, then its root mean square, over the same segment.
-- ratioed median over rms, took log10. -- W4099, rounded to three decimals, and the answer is 0.003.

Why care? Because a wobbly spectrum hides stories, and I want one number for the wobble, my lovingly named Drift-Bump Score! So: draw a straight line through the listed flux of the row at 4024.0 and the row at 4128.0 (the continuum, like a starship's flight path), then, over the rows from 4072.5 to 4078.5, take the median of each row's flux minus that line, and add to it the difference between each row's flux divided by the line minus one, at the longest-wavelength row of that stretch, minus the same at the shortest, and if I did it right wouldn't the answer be -0.24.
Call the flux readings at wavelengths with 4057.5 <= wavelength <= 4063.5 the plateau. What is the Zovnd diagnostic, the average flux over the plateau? 2.7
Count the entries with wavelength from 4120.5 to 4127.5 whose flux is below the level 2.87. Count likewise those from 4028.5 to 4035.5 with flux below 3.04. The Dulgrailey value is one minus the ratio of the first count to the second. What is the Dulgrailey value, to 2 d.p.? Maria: 0.83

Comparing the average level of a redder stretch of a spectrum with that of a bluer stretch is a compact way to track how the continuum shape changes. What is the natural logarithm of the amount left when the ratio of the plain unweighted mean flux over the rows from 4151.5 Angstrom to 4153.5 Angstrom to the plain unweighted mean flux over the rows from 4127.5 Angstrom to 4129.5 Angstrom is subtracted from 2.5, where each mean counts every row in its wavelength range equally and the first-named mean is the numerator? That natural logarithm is 0.49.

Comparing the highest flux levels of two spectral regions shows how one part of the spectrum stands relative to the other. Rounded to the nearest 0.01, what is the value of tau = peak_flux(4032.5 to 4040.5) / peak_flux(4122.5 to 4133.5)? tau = 0.90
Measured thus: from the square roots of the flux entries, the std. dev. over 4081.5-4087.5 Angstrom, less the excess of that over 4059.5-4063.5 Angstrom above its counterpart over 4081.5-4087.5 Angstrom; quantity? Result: 0.04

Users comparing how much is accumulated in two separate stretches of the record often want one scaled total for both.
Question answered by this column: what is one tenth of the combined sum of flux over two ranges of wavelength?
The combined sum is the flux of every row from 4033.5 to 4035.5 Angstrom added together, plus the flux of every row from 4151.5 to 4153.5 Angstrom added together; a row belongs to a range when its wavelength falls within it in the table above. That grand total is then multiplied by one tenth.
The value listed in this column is 1.14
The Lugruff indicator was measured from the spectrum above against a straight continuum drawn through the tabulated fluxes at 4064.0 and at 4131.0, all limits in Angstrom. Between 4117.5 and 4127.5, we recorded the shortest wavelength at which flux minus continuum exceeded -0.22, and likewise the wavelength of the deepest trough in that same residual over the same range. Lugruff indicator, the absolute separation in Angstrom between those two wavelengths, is 1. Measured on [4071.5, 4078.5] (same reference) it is 2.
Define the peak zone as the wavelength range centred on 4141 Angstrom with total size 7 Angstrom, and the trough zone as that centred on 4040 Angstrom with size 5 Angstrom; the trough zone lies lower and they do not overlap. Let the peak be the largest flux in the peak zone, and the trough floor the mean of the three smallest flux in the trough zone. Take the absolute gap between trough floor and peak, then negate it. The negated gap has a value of -0.32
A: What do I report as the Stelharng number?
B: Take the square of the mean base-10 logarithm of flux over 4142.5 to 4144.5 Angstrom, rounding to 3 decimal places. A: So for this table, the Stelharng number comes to 0.223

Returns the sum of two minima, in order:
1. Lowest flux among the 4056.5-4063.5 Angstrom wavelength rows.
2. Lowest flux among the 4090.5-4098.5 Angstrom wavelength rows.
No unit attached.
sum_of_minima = 4.6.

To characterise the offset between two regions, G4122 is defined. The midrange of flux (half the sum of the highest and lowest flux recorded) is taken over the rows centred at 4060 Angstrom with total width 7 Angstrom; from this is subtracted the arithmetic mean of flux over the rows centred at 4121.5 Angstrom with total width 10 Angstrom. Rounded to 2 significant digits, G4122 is -0.36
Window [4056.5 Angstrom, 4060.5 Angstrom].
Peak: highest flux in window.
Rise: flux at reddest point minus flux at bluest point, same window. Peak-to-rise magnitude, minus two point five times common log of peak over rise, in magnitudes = -2.56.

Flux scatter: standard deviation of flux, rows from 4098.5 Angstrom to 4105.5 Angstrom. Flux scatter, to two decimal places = 0.11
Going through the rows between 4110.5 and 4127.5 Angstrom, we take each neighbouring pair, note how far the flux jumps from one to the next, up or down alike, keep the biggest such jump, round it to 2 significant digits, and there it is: 0.80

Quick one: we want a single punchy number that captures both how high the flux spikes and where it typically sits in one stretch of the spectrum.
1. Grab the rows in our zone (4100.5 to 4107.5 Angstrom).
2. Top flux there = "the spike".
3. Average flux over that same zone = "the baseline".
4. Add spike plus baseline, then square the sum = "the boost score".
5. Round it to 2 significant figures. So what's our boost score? 38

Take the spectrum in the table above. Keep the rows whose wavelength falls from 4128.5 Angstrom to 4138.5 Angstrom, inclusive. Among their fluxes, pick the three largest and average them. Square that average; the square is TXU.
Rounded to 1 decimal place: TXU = 12.5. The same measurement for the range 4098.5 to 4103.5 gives 7.6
